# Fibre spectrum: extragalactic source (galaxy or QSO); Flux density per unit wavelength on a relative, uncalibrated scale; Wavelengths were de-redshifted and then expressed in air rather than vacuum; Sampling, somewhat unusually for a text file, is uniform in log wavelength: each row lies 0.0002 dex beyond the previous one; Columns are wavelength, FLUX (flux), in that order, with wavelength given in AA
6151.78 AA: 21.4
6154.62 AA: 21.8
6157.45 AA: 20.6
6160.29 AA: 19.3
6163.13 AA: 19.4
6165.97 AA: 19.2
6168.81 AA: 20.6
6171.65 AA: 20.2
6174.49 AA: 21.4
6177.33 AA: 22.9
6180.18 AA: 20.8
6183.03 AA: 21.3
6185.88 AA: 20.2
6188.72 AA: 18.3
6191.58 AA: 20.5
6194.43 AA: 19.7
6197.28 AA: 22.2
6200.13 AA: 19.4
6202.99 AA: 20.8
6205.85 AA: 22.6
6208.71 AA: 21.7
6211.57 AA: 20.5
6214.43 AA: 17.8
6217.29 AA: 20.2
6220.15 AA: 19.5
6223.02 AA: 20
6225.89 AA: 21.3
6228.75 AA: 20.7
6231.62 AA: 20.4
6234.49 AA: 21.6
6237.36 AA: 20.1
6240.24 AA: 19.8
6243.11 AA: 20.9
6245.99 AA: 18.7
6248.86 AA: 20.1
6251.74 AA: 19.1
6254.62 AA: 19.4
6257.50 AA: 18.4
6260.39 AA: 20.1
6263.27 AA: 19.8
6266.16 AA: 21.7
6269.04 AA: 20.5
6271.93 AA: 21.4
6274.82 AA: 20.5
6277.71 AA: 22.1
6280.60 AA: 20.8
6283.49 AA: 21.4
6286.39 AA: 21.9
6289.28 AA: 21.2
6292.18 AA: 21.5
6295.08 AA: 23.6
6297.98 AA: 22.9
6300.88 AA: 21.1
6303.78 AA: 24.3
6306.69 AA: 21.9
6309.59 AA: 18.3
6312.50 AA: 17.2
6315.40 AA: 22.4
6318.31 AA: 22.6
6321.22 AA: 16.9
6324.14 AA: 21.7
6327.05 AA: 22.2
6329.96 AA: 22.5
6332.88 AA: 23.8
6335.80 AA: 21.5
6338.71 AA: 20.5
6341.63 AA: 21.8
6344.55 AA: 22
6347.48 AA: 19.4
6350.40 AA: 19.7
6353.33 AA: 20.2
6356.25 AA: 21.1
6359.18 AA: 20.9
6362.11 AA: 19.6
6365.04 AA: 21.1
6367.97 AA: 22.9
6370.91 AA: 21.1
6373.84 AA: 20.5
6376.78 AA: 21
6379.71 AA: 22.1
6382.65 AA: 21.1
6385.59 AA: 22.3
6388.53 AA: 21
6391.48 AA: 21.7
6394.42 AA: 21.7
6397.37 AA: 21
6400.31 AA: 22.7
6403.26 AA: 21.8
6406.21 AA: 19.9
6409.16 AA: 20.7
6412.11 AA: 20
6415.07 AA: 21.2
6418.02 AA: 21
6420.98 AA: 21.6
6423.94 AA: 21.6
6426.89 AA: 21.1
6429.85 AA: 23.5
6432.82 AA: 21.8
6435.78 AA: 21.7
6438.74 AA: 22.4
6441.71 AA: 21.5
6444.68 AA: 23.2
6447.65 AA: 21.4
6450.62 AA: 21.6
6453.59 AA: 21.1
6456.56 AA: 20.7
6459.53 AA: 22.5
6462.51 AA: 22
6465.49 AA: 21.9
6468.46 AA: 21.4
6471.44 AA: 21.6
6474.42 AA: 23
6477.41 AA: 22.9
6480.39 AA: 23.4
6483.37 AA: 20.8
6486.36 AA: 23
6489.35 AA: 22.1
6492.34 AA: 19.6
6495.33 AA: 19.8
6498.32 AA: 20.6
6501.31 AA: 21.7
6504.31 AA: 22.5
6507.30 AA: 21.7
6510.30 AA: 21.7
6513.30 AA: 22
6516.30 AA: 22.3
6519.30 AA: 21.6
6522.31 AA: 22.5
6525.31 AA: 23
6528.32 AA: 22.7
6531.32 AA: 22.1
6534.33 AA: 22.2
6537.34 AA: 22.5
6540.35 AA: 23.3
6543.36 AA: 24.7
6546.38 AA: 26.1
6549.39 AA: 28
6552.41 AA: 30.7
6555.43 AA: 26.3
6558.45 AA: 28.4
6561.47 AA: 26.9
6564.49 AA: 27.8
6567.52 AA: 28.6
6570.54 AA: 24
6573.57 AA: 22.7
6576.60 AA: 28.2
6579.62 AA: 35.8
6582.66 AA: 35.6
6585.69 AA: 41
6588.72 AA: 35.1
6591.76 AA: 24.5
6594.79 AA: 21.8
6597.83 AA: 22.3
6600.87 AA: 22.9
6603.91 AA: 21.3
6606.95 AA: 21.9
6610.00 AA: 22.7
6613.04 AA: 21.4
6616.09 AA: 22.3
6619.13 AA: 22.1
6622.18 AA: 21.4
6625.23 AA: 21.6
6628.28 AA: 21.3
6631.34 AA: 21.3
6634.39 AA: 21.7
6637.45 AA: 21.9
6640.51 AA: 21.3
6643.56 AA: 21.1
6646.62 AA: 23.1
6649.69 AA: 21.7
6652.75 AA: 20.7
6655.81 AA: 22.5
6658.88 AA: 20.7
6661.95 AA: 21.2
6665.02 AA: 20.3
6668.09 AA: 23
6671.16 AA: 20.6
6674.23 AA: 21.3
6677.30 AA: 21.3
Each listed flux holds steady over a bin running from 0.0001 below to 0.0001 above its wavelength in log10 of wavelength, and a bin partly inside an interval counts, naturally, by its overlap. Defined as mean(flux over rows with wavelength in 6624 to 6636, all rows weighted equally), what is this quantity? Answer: 21.5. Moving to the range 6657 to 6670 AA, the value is 21.3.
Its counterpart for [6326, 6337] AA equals 22.5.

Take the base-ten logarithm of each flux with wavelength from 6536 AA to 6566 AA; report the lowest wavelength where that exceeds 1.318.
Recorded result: 6537.34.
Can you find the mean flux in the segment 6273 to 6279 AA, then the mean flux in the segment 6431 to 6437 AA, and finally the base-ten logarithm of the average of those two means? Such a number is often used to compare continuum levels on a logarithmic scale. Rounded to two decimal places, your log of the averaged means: 1.33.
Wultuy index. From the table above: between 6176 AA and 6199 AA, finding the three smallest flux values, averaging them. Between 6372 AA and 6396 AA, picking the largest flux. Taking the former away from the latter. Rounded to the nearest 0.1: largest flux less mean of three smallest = 2.9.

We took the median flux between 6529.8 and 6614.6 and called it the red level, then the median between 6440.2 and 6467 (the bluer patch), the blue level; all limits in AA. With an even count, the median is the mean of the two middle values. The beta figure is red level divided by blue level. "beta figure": 1.14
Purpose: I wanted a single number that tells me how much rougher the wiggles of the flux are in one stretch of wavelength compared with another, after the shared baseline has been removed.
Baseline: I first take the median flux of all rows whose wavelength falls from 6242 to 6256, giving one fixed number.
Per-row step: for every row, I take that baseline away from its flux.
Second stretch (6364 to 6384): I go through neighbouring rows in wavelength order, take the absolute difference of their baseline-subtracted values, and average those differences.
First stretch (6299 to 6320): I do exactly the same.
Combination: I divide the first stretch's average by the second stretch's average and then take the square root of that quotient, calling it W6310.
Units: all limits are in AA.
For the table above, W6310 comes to 1.5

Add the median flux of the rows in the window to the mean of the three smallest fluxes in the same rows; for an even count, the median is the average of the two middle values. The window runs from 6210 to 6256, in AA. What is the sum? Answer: 38.6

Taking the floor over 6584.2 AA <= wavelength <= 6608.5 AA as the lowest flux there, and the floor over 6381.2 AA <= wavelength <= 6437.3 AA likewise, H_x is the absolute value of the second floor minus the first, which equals 1.4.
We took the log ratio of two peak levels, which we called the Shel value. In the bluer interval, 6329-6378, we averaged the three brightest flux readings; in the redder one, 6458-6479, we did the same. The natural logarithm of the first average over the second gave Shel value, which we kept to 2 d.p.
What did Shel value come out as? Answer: 0.01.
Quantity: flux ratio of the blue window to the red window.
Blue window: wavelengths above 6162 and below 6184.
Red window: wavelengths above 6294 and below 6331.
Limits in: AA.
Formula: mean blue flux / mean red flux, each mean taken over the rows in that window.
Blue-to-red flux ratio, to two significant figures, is 0.97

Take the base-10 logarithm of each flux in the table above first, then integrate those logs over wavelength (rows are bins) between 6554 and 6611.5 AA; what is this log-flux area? 82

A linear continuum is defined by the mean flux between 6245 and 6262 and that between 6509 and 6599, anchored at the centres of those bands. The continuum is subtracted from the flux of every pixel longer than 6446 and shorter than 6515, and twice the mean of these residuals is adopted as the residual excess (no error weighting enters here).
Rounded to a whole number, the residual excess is -6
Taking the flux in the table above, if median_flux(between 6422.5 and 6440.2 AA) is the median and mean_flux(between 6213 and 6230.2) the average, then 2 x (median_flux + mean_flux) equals 83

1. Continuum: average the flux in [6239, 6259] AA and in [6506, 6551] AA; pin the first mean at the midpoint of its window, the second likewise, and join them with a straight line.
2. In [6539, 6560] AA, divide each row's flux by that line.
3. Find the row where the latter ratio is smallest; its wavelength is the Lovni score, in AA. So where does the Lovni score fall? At 6540.35 AA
